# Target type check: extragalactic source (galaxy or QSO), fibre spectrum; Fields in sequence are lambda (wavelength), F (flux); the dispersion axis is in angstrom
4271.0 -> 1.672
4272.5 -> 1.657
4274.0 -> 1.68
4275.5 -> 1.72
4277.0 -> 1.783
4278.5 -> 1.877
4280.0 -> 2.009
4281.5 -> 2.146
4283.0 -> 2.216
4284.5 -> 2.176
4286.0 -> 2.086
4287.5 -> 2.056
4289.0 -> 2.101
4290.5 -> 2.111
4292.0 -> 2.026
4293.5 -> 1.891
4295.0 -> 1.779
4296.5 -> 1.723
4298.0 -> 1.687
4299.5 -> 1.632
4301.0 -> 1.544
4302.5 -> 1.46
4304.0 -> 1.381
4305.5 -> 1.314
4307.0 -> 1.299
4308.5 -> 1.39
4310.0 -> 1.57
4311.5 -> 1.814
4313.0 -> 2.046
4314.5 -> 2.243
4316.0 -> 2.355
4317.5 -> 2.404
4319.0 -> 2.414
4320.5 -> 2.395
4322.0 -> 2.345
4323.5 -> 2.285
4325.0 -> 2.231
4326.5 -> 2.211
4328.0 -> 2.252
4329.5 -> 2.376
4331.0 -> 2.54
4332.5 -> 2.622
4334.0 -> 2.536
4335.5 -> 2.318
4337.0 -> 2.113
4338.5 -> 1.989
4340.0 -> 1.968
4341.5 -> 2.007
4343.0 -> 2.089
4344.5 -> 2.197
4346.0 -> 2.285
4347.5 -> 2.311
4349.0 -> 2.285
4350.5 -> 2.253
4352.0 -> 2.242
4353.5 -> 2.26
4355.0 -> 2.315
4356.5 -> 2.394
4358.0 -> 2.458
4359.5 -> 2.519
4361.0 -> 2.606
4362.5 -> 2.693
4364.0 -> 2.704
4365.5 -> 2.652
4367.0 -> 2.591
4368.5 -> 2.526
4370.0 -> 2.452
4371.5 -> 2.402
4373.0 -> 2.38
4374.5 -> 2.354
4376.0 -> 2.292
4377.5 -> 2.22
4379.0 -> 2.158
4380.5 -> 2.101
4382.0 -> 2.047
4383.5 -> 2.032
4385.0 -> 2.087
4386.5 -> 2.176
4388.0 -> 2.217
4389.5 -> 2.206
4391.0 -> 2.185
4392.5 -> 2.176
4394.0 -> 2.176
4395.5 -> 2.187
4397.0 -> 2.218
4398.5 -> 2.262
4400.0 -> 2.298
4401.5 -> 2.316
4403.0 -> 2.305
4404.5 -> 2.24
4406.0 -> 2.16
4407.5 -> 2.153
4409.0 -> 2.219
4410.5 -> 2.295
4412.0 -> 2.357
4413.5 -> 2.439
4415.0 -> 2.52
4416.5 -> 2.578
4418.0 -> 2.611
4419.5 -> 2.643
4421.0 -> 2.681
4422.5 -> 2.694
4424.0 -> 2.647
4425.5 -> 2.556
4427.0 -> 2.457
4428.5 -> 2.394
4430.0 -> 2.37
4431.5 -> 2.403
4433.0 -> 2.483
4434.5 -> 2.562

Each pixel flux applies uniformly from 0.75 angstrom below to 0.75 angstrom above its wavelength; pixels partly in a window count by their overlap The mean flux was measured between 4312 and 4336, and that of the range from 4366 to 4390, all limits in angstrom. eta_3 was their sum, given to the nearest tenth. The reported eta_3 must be 4.6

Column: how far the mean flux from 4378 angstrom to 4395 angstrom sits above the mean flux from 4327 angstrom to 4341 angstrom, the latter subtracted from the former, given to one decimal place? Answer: -0.2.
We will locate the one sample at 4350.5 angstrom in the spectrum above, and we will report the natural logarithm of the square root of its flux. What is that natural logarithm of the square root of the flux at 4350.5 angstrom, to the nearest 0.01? 0.41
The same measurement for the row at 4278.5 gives 0.31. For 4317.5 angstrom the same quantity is 0.44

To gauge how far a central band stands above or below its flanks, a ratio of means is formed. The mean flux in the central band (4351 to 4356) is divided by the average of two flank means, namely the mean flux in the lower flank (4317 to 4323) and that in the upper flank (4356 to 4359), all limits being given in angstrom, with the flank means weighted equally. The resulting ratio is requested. 0.94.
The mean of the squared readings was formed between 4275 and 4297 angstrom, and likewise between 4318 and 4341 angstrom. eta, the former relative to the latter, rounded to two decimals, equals 0.74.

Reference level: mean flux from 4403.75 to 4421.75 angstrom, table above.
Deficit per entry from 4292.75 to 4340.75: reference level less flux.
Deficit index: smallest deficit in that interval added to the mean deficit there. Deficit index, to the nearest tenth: 0.2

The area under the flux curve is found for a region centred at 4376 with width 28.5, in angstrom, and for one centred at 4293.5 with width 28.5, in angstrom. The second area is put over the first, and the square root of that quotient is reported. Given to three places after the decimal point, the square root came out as 0.884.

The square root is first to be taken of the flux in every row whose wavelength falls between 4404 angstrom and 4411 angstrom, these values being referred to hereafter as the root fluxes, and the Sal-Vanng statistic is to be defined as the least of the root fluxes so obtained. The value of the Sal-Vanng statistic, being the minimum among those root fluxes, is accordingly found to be 1.47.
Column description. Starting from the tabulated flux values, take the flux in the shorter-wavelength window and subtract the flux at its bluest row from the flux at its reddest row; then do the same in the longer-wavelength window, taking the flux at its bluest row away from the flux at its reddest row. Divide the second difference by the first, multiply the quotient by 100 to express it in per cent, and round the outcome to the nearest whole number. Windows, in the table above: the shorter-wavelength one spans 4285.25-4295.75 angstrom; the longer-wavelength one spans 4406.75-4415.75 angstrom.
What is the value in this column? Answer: -120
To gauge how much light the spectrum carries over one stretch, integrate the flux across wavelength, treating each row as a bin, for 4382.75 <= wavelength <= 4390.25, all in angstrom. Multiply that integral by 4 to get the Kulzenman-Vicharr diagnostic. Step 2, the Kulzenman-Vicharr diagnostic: 64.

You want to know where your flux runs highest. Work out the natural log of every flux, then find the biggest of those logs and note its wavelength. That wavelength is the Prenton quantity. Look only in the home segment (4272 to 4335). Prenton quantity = 4332.5 angstrom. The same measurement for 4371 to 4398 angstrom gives 4371.5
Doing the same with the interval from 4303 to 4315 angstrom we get 4314.5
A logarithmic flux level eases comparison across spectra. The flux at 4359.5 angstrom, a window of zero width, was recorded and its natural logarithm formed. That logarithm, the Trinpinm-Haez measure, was 0.92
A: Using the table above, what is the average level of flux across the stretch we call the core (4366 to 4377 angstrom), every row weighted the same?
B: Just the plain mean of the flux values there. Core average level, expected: 2.43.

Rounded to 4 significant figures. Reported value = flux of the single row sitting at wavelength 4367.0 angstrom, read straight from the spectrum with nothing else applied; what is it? 2.591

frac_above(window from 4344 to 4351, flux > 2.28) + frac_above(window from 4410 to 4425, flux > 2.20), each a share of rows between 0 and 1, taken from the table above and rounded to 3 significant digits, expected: 1.60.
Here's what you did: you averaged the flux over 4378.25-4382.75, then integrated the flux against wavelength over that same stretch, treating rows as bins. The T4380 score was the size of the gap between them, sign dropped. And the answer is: 7.4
